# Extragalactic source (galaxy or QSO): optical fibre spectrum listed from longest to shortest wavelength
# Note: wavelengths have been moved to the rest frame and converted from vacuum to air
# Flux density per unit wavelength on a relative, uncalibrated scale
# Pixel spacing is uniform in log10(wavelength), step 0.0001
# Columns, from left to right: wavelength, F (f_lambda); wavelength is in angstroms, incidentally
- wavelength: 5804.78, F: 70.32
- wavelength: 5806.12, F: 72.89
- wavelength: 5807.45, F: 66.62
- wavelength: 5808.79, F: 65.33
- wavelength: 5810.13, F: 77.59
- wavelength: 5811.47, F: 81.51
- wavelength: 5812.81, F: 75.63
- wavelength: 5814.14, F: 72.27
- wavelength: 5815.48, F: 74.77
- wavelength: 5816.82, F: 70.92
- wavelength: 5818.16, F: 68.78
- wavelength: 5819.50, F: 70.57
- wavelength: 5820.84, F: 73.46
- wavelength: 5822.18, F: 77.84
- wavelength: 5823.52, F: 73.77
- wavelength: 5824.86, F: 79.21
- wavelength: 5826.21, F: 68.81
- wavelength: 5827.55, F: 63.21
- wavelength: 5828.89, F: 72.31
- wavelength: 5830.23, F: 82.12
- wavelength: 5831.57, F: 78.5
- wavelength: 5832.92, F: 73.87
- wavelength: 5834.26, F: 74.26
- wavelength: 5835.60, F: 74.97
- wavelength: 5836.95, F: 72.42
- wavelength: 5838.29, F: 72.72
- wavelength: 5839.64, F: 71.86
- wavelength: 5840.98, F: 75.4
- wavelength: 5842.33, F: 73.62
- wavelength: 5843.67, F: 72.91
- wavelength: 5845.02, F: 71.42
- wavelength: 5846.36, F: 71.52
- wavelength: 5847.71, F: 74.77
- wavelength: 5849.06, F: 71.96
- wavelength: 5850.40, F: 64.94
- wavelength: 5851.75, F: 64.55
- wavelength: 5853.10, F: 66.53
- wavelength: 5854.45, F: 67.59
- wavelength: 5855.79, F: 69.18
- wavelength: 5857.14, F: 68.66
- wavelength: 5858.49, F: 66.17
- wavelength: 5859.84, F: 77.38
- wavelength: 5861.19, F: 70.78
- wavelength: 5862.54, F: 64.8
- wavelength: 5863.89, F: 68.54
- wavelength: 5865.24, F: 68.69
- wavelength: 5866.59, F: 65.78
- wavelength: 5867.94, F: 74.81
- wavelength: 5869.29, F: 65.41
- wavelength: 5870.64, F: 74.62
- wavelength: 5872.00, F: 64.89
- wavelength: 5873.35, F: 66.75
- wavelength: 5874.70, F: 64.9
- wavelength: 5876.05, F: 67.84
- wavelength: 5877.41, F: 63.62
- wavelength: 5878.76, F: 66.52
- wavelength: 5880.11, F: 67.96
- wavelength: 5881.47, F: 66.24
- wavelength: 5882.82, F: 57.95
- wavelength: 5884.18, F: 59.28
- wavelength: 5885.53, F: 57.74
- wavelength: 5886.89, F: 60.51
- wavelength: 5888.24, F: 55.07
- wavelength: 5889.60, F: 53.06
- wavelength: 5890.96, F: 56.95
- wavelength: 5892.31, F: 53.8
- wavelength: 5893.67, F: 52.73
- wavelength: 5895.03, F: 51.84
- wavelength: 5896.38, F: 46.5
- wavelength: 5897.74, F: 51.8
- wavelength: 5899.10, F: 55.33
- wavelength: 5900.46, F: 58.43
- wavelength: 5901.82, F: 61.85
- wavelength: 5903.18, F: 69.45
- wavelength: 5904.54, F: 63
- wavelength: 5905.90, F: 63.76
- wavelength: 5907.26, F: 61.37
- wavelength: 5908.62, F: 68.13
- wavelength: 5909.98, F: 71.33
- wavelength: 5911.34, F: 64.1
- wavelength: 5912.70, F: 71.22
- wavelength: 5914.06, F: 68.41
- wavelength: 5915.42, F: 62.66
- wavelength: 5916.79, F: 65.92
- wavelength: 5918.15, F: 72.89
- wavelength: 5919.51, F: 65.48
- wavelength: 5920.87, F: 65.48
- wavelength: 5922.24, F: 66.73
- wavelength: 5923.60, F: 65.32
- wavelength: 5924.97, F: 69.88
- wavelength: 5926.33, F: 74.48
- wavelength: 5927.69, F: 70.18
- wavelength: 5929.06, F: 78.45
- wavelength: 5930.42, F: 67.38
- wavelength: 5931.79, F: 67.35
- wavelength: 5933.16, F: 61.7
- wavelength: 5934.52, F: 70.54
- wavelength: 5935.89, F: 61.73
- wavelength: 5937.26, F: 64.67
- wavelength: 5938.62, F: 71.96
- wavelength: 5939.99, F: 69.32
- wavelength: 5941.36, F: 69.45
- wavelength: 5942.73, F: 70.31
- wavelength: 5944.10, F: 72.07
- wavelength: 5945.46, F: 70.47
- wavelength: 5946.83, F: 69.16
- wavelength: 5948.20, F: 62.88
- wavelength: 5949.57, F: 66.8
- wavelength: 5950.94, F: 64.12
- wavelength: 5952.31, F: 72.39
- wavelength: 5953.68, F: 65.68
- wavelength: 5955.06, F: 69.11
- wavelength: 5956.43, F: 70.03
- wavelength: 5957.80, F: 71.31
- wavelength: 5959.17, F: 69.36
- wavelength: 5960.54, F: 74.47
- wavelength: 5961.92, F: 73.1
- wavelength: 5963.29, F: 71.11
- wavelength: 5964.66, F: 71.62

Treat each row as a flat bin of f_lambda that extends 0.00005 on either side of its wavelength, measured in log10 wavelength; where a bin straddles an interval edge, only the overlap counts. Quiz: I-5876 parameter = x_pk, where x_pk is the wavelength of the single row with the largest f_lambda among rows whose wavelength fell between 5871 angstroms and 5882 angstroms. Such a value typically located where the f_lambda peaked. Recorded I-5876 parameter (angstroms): 5880.11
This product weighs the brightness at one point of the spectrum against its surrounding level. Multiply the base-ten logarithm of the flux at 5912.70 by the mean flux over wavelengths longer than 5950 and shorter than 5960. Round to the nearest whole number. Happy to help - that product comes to 128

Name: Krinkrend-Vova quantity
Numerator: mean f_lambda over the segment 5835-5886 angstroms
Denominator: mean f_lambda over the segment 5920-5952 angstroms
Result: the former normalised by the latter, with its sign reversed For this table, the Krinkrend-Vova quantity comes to -1.00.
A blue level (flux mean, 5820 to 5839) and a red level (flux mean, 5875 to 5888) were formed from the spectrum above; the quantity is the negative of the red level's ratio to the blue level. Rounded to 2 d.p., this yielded -0.85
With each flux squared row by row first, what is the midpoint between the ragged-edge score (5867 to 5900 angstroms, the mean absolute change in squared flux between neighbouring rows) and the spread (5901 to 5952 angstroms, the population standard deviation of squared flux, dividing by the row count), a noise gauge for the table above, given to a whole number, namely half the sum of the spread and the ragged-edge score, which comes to 514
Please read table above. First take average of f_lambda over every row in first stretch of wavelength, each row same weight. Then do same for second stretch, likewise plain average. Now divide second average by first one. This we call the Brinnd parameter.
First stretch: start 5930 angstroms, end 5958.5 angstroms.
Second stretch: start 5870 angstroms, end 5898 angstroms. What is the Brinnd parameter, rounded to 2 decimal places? 0.88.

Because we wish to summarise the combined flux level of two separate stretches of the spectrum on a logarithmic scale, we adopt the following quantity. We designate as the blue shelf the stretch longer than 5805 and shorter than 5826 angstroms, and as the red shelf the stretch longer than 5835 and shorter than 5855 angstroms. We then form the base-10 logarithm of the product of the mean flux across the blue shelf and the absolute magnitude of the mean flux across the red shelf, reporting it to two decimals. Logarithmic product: 3.72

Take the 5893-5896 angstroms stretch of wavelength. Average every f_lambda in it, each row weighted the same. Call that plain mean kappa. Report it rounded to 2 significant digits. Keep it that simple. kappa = 52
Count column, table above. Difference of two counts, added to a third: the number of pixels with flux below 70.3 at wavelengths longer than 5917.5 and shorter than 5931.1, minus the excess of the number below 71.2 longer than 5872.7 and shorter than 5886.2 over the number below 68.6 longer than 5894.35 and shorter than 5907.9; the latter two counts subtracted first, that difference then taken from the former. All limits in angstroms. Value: 6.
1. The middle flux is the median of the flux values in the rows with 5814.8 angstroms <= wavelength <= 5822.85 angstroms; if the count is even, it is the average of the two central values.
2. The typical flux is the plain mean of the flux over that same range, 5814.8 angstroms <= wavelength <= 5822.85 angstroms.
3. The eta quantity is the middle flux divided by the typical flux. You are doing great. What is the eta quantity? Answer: 0.99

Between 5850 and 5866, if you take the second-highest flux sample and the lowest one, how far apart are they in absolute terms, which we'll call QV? 6.2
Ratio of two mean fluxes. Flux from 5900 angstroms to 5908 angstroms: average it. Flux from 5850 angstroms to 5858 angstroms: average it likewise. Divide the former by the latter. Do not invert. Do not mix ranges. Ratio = 0.94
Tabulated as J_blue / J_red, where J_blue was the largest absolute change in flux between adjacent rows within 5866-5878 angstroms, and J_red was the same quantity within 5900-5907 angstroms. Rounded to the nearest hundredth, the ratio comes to 1.28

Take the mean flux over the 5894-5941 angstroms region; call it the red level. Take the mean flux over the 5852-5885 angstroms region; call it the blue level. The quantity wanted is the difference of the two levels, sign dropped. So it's 2.0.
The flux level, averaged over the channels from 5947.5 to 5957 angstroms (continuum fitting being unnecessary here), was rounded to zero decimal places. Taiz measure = 67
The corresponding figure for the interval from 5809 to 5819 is 74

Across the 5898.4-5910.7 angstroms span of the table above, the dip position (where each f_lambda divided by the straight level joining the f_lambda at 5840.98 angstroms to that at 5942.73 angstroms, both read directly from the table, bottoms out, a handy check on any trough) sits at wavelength 5899.10 angstroms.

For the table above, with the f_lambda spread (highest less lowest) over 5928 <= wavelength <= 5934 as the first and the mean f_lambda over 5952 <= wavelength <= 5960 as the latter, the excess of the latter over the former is 53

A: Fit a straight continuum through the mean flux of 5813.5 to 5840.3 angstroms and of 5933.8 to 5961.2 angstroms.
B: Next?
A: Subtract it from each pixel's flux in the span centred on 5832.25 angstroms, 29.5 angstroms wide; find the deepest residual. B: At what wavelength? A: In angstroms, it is 5827.55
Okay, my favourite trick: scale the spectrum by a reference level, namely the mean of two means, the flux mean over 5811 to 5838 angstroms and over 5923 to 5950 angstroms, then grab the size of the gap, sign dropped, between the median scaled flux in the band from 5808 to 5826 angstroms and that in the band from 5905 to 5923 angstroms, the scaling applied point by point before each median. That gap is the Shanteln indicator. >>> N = 0.11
